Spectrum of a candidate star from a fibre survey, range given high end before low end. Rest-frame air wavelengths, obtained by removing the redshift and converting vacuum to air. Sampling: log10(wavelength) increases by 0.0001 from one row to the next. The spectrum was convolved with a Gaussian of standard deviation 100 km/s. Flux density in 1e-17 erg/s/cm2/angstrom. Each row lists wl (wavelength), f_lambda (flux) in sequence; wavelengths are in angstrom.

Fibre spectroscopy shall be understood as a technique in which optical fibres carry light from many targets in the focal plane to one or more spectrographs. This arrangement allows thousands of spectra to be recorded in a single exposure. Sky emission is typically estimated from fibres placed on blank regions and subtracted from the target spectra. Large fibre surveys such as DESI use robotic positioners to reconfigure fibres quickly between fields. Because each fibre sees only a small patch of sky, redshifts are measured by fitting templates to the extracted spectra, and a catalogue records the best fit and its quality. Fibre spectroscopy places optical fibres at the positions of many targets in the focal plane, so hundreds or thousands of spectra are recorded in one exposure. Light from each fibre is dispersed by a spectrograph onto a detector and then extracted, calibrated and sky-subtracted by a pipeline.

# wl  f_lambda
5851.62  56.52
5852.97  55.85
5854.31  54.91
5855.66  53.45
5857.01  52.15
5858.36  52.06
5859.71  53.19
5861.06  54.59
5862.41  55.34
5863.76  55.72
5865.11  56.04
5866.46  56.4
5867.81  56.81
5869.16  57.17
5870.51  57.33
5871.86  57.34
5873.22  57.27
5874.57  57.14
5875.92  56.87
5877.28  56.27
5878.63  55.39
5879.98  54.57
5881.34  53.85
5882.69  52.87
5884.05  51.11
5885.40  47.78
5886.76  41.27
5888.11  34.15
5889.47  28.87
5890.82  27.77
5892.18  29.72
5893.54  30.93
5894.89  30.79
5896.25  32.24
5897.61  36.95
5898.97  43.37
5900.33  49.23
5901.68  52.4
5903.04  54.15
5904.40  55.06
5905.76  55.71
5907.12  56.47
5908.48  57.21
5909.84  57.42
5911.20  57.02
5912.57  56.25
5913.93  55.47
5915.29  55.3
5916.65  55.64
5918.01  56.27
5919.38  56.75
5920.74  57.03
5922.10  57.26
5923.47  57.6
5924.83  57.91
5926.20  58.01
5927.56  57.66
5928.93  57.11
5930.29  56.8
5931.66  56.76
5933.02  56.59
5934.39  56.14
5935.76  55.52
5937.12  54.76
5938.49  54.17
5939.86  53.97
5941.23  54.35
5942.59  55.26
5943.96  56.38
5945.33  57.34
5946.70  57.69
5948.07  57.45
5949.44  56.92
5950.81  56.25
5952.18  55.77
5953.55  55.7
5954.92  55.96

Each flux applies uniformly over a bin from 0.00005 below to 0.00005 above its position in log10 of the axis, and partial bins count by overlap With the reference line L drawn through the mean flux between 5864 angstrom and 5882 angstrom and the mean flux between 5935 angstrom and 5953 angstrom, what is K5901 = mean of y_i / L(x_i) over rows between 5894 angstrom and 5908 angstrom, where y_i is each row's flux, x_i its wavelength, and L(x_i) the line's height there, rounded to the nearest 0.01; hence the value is 0.83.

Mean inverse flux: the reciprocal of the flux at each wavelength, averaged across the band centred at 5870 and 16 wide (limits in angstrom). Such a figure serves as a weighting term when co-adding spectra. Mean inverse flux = 0.0177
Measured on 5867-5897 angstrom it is 0.0231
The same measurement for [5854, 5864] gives 0.0186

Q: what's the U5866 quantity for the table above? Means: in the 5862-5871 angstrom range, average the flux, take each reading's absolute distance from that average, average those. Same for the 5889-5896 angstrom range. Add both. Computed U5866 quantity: 1.6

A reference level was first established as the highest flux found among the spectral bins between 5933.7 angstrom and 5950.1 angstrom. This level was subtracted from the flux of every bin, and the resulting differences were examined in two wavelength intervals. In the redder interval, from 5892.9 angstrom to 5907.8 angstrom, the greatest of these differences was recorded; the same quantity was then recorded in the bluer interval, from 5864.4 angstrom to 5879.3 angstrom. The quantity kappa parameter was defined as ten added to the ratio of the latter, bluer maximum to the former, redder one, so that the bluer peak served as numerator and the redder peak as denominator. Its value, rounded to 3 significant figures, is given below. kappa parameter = 10.3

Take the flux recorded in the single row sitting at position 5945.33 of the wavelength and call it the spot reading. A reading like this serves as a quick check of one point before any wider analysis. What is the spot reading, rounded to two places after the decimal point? 57.34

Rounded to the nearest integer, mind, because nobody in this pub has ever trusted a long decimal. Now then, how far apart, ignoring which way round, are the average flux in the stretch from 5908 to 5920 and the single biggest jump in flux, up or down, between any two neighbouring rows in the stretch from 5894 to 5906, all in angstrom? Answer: 50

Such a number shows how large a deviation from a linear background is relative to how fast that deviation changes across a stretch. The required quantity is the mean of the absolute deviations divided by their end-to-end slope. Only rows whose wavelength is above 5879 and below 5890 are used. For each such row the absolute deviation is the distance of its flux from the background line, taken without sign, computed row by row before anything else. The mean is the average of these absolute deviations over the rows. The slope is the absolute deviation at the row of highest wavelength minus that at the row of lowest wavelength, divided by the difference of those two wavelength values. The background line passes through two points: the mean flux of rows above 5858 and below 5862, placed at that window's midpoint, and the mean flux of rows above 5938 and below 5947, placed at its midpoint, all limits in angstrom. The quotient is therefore 3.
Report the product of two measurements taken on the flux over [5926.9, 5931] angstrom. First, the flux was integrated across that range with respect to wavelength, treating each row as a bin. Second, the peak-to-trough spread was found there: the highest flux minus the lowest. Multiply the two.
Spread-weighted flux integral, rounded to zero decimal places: 201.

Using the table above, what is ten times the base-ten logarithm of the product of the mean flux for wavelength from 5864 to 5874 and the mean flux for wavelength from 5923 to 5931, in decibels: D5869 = 35.1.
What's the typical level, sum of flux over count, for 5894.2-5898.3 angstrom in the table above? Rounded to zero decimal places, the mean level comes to 33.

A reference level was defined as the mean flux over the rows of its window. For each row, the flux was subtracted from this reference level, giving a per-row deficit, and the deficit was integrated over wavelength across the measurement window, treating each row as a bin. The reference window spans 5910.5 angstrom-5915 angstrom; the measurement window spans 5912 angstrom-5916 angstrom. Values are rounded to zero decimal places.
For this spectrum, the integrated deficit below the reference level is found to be 2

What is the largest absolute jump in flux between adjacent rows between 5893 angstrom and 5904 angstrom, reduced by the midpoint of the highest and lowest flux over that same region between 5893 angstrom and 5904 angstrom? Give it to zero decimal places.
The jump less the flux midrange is -36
